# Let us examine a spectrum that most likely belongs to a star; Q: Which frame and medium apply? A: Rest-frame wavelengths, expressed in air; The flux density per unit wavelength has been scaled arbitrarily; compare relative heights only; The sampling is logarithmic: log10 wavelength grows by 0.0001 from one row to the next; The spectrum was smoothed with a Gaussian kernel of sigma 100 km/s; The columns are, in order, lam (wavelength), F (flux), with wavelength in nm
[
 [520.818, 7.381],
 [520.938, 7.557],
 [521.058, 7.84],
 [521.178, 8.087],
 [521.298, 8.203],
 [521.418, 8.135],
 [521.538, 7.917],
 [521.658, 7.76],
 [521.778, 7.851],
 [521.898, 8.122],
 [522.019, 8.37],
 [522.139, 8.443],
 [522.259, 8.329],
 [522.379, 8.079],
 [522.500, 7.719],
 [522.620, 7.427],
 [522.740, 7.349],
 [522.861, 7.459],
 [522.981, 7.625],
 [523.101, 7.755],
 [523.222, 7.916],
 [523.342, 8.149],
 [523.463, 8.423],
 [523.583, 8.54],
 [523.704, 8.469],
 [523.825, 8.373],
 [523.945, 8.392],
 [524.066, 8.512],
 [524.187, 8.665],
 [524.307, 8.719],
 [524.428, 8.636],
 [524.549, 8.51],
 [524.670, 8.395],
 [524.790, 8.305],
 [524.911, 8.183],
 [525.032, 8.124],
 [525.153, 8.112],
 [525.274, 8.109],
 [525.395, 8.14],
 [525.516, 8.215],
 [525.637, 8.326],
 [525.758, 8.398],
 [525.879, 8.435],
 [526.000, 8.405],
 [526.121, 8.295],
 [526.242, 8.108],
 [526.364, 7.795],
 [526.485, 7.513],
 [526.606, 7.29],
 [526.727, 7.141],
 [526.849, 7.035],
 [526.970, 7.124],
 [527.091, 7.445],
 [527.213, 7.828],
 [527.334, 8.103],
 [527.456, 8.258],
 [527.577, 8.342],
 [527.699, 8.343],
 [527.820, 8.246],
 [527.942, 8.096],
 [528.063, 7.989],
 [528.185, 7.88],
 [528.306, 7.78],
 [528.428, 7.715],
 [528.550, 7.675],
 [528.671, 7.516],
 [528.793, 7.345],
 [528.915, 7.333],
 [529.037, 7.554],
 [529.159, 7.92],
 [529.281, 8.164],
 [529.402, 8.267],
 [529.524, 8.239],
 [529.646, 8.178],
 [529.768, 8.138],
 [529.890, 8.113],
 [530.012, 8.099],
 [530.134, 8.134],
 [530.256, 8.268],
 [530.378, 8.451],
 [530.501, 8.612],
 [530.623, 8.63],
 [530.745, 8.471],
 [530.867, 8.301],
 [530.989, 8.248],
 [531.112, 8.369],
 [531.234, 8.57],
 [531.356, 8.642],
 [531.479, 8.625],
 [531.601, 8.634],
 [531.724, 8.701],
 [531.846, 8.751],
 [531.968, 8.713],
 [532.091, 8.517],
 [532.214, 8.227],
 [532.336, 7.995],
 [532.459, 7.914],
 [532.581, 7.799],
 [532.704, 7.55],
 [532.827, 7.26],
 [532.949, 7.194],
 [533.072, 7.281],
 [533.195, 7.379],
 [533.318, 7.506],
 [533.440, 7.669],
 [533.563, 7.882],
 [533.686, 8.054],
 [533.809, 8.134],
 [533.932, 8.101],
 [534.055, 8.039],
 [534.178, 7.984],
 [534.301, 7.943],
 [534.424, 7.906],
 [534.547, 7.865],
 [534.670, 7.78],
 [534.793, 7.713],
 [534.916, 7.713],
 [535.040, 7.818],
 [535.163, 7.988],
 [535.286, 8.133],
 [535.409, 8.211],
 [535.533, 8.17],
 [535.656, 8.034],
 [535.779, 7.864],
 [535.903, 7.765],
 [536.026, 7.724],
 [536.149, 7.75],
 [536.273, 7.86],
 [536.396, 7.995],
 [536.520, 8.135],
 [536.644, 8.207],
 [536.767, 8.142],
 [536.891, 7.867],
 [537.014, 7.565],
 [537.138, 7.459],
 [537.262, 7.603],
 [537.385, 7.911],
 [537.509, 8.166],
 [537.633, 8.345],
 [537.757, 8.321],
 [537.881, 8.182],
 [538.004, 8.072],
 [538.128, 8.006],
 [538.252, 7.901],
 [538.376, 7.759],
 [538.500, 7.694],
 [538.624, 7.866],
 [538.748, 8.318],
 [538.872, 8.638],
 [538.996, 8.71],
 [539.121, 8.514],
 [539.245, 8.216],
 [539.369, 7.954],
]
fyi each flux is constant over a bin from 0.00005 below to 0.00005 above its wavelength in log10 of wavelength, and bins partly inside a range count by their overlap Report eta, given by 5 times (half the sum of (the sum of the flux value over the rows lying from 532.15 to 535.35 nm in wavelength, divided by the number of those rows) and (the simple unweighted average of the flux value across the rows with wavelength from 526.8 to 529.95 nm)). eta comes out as 39.2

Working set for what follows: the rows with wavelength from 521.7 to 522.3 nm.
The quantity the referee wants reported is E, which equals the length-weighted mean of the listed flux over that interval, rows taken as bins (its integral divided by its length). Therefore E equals 8.2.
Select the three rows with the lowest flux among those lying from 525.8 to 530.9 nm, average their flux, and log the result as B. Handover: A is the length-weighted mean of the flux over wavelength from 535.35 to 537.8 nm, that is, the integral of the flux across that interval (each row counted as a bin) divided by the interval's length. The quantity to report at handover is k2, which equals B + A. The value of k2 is 15.05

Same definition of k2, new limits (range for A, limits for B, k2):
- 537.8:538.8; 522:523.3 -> 15.39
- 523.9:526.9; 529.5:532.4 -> 16.22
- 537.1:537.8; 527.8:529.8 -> 15.37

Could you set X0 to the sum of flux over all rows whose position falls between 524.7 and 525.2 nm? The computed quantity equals 32.7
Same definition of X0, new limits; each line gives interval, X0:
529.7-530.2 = 32.5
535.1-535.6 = 32.5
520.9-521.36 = 31.7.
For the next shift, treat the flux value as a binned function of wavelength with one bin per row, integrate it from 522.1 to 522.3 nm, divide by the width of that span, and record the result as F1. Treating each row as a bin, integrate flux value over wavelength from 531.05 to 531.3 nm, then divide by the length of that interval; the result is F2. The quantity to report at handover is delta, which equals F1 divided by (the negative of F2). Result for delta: -0.99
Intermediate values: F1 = 8.4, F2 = 8.47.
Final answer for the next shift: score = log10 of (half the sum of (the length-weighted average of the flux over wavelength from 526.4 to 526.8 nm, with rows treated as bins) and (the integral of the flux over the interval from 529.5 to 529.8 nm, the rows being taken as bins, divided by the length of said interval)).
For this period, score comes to 0.890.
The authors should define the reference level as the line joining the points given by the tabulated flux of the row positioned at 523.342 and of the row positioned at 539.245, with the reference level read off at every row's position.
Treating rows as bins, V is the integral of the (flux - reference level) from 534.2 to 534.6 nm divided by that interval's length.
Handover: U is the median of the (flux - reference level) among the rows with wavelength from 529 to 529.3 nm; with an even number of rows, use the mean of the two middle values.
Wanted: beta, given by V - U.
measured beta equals -0.03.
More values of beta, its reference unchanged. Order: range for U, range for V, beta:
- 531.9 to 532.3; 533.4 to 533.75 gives -0.64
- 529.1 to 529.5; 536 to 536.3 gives -0.42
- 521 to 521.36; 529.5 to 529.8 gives 0.06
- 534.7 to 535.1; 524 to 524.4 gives 0.96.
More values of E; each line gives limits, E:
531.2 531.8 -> 8.6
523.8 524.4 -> 8.6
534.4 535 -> 7.8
